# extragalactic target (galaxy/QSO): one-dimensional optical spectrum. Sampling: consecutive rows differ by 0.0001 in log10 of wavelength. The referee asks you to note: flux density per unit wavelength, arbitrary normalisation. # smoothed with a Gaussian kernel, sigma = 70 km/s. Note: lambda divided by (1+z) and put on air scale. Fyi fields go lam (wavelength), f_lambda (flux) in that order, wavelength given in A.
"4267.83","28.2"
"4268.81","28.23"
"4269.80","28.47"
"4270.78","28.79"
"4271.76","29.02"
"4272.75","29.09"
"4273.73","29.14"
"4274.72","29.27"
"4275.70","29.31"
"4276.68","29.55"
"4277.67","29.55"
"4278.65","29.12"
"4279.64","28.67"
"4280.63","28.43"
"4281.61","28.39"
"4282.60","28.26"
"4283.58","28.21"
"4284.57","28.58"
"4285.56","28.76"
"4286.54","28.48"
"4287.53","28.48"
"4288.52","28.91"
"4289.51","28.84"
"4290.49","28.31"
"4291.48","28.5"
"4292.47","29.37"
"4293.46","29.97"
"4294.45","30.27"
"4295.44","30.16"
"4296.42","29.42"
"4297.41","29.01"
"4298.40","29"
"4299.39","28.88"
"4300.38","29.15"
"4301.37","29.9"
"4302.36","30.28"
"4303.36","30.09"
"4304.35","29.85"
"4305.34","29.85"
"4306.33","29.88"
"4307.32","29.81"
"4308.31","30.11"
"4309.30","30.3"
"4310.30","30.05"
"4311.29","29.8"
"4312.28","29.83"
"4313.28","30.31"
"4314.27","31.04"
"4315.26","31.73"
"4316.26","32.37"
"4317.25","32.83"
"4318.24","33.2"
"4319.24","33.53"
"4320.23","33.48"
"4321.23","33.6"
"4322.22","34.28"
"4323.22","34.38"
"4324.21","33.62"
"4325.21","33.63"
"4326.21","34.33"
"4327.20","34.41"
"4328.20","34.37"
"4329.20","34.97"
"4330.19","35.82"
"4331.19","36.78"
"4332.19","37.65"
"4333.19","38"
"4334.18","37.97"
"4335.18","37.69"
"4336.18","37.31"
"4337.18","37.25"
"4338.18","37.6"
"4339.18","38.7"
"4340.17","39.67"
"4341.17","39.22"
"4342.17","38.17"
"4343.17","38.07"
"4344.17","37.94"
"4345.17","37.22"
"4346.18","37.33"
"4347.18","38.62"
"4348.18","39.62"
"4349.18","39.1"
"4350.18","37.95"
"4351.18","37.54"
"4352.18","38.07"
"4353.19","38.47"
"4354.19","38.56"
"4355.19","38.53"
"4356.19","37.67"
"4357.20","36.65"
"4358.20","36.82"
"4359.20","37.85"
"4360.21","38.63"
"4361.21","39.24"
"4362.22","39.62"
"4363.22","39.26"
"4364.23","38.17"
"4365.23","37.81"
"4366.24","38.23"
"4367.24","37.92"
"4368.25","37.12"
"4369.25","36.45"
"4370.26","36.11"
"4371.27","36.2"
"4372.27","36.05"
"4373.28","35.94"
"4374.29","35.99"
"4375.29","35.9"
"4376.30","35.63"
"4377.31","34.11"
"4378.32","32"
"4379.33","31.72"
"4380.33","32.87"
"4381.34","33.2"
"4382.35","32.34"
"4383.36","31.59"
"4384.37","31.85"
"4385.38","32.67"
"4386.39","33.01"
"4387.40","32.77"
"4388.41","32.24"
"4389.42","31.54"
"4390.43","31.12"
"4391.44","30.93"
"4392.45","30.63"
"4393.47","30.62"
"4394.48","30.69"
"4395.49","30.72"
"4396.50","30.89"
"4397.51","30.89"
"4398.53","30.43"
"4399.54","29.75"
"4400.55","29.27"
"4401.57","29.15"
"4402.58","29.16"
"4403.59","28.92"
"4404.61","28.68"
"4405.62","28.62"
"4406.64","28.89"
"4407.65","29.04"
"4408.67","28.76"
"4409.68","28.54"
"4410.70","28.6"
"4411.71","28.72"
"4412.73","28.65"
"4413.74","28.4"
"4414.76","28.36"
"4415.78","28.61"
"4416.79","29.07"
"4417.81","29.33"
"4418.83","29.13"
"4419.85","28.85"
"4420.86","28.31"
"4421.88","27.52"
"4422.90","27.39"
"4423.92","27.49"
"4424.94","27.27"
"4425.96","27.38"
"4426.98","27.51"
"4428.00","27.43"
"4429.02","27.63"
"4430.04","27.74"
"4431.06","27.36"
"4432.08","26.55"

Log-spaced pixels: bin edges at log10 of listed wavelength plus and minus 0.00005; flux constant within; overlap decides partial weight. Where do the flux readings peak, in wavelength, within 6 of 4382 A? 4376.30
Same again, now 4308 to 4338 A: 4333.19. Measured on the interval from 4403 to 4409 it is 4407.65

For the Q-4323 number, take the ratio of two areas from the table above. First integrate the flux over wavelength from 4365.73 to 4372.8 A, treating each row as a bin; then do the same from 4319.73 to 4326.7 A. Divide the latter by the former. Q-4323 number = 0.91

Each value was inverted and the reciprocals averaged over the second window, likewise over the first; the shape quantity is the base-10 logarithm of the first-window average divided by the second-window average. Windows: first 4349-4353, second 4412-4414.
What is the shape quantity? -0.13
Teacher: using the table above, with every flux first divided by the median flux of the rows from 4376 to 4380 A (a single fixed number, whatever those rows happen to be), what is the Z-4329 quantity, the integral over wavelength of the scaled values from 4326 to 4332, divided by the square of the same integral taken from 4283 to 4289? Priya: 0.24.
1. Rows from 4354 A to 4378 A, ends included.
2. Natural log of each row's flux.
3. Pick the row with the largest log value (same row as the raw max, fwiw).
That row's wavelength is 4362.22 A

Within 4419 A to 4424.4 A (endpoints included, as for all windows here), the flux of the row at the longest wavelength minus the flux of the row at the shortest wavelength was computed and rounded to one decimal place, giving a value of -1.4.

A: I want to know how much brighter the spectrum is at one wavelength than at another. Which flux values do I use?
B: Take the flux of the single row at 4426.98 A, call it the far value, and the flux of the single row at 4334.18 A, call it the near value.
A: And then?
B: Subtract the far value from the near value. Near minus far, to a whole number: 10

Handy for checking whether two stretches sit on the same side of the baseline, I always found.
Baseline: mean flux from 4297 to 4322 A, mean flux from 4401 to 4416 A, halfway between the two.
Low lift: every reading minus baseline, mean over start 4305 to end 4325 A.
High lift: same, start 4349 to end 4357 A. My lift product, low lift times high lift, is 17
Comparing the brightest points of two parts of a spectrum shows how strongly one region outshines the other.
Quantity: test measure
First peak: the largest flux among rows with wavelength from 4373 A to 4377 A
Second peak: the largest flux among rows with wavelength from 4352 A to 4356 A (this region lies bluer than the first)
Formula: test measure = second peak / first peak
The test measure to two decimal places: 1.07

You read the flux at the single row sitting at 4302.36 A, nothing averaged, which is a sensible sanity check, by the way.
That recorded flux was 30.28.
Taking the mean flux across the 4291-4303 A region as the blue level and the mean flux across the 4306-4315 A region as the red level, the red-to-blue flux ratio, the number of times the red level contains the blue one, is 1.02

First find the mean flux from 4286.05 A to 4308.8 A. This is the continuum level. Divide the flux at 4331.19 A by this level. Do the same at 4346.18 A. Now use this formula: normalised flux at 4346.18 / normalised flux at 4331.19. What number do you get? 1.01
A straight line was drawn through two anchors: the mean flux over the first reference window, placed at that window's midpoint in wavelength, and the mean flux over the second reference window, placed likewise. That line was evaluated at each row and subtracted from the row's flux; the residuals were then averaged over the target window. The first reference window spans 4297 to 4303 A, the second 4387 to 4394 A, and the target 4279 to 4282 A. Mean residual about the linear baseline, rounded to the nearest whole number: 0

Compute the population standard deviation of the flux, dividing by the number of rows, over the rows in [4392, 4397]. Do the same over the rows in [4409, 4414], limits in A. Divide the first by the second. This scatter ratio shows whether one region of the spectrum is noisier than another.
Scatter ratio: 0.90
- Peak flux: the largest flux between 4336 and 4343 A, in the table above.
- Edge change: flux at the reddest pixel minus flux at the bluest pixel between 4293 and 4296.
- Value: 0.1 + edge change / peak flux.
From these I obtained 0.10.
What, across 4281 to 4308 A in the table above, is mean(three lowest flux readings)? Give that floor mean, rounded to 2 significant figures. 28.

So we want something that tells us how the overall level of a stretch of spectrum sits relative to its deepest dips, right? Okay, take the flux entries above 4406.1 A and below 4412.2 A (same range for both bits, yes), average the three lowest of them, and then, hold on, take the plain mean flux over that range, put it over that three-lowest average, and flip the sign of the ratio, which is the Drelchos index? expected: -1.00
